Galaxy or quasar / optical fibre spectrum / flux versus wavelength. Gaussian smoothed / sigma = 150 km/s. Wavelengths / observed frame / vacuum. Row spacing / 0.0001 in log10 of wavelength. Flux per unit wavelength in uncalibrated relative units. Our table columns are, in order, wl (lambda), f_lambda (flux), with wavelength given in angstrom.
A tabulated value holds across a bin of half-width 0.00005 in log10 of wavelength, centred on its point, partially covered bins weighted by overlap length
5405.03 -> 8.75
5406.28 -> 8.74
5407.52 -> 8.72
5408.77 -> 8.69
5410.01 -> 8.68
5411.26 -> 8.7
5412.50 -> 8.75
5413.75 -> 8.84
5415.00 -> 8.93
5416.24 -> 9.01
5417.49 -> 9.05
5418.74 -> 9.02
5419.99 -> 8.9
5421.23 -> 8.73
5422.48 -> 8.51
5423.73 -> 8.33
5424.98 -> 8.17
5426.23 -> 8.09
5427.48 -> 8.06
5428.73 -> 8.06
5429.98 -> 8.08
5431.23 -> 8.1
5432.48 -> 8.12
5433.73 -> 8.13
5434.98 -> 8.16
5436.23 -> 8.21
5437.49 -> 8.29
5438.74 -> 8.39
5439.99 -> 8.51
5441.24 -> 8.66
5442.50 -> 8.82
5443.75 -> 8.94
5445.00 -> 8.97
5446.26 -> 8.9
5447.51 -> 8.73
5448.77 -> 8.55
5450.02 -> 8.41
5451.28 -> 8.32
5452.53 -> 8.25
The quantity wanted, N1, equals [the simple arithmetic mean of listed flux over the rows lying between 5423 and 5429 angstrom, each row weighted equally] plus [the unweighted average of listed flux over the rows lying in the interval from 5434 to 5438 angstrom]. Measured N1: 16.4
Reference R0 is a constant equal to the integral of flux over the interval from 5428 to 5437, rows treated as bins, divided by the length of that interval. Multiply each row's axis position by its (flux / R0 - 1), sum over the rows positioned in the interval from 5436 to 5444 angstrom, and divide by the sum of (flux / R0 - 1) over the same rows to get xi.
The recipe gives 5441.5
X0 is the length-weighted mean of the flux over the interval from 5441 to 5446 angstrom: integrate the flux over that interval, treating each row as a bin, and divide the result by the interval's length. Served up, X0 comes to 8.86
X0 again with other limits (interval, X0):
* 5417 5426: 8.64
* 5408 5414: 8.72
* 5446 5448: 8.82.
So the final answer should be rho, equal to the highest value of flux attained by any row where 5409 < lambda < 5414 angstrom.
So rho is 8.84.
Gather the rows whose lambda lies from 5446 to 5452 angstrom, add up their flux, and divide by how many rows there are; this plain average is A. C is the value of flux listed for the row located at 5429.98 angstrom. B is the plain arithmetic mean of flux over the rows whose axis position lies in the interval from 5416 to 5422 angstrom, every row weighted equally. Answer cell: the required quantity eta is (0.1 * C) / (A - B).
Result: -2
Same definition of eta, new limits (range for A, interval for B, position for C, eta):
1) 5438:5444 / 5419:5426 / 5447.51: 6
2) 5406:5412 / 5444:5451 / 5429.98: -135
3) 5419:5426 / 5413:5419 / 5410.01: -2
